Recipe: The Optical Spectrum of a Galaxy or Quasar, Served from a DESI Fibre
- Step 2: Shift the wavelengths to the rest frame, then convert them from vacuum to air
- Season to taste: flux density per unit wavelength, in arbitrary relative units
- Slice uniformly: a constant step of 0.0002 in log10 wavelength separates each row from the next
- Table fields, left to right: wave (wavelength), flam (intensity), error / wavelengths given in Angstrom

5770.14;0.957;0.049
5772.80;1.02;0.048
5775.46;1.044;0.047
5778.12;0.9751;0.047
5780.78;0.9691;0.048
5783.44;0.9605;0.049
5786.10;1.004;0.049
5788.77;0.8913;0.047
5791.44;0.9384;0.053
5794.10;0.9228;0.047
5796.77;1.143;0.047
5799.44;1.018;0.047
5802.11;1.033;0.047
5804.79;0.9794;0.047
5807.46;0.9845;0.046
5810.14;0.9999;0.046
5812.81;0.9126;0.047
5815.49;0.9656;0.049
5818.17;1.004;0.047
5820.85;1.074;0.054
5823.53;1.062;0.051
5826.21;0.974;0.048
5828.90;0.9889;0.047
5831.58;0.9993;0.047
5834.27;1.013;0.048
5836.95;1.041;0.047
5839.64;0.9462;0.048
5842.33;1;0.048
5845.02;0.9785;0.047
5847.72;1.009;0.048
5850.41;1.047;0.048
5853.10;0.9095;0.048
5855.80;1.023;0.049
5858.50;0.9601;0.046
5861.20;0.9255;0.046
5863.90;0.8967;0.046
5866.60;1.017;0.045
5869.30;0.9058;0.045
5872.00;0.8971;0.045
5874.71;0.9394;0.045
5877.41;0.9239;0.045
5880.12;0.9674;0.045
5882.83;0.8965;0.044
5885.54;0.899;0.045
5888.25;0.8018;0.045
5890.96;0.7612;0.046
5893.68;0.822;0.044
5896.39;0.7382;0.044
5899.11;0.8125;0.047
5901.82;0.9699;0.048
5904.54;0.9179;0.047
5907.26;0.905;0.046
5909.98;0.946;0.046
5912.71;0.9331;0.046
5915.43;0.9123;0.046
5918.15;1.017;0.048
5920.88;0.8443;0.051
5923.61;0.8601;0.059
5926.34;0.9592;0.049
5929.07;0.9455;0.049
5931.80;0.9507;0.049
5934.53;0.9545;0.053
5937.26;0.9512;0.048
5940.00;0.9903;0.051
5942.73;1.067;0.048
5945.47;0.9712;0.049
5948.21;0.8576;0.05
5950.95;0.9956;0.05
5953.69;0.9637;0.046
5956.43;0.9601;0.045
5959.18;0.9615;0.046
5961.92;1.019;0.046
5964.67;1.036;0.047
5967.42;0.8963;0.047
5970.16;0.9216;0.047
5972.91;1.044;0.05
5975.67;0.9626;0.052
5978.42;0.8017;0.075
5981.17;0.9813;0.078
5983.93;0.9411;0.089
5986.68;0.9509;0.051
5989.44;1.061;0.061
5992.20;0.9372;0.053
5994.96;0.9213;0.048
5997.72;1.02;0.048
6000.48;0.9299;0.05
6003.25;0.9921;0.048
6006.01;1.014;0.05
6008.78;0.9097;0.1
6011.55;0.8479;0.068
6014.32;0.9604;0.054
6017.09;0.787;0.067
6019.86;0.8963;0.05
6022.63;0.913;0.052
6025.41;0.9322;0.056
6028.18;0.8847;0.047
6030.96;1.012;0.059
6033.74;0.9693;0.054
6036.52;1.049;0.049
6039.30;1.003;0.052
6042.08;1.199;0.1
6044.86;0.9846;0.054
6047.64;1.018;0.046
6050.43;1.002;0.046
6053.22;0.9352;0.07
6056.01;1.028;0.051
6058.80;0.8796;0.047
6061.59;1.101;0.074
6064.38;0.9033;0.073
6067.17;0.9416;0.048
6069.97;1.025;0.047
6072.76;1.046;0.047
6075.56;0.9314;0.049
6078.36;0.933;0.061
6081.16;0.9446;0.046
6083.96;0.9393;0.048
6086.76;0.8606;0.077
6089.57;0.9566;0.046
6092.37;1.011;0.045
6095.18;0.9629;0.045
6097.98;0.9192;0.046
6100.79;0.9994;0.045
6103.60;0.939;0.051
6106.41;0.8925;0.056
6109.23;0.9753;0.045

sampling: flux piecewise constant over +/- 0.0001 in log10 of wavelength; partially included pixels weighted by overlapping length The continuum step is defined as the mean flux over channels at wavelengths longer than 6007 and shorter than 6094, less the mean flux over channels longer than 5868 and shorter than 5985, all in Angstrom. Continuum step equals 0.04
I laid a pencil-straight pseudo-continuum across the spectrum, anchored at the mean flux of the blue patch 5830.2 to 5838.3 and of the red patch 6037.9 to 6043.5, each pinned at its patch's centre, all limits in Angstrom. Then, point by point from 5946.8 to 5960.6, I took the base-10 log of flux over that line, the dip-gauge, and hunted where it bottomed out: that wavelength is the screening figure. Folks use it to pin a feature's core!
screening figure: 5948.21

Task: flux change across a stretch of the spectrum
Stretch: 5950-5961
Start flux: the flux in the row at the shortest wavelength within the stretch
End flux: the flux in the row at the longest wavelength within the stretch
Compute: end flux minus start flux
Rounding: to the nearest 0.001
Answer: -0.034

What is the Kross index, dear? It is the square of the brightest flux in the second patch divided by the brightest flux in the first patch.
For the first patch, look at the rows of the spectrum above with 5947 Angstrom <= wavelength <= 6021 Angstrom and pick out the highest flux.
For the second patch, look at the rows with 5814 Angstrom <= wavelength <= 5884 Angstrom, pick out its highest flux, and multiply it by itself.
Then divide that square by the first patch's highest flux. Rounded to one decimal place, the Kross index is 1.1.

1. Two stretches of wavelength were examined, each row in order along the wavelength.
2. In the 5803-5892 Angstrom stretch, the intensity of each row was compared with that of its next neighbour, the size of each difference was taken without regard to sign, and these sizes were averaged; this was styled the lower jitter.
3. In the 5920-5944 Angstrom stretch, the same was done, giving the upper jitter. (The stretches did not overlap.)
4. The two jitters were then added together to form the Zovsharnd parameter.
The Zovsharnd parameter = 0.082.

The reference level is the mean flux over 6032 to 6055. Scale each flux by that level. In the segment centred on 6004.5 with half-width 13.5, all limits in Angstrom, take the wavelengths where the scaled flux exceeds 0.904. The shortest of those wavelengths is 5992.20 Angstrom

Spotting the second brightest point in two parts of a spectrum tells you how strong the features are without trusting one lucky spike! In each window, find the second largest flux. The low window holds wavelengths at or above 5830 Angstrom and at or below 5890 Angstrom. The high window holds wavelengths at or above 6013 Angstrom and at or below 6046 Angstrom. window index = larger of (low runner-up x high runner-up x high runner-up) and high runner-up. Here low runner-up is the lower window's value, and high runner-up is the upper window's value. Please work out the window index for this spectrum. 1.15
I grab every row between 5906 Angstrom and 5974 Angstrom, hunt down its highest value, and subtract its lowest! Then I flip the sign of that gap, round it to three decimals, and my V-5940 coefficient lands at -0.223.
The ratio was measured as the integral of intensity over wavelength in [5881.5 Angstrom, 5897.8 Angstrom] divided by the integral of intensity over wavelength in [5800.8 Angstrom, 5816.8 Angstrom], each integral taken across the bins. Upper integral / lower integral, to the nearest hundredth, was 0.85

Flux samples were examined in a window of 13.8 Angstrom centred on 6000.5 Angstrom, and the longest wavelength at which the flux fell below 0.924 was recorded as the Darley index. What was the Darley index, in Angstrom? 5994.96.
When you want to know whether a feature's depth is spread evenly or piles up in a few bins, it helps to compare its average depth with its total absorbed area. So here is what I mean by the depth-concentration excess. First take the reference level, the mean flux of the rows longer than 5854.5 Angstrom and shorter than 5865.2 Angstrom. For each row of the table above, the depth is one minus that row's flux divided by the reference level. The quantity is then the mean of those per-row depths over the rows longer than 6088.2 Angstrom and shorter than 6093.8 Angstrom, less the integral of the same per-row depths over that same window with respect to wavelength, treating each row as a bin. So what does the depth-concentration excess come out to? 0.16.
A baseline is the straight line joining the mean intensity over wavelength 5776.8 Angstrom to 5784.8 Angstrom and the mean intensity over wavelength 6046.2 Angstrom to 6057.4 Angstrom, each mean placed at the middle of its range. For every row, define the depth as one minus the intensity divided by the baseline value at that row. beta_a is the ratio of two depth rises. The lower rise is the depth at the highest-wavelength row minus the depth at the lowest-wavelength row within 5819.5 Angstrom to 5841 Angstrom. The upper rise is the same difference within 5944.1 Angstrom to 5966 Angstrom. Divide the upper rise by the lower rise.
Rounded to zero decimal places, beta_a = 0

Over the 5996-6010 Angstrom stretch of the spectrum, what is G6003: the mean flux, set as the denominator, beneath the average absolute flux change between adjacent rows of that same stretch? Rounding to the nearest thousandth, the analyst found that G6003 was 0.072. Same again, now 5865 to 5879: 0.047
